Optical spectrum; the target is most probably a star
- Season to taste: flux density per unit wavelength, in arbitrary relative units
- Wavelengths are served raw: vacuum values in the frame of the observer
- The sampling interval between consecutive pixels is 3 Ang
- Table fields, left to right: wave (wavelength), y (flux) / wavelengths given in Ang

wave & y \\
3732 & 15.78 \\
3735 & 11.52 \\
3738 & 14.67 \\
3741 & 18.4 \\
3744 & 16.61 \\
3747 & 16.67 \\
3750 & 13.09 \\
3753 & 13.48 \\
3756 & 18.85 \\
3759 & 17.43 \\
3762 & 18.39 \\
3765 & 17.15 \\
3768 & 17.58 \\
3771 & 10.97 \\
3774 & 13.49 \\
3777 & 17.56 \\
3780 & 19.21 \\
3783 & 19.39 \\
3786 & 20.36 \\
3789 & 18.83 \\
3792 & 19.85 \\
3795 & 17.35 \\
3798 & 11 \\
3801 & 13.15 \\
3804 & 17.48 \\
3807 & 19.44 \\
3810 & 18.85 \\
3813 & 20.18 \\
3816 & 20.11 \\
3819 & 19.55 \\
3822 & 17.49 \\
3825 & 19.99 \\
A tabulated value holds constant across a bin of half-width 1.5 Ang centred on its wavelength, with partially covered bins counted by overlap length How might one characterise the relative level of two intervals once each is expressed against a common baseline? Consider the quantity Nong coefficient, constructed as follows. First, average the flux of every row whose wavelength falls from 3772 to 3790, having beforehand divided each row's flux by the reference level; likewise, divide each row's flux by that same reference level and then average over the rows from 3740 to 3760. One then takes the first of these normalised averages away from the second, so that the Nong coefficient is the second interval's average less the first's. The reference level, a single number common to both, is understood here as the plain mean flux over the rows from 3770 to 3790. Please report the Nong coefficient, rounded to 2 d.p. -0.10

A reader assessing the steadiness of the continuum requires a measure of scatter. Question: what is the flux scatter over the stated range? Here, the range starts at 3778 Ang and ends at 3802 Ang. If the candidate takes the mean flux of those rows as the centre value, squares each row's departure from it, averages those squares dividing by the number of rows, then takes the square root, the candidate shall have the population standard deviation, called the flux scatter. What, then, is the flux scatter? 3.2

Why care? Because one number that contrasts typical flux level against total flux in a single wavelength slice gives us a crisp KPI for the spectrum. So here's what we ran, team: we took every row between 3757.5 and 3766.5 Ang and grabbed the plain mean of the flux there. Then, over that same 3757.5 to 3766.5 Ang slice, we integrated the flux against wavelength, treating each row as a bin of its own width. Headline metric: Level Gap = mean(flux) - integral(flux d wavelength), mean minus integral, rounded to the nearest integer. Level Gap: -141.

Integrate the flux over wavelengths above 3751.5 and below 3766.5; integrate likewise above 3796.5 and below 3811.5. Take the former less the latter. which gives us 16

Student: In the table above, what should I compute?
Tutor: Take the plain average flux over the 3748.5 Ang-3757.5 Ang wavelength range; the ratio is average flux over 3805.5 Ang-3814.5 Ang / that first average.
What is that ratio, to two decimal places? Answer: 1.29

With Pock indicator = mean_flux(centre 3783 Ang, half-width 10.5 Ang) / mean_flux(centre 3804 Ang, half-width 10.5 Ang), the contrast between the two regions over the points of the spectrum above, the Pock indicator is 1.10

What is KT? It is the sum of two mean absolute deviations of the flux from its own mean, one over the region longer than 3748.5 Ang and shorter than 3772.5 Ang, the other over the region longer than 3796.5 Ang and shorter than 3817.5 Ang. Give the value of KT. 5.4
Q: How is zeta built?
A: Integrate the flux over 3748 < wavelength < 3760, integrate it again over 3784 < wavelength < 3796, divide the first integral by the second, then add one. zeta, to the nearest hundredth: 1.82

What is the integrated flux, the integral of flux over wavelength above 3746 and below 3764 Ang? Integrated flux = 294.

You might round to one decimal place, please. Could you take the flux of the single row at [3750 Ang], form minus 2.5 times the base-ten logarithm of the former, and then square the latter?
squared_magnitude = 7.8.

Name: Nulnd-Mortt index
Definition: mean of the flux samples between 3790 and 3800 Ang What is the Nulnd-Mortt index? 16.1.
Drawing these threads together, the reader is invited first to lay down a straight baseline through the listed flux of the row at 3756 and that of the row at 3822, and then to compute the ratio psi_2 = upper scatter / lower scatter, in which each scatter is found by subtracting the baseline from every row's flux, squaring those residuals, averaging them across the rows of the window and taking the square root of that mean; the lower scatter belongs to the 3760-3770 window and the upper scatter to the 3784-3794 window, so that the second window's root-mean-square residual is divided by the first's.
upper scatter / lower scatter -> 1.5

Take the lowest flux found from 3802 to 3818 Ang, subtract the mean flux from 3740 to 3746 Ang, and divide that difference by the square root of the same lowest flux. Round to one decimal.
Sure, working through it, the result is 0.0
